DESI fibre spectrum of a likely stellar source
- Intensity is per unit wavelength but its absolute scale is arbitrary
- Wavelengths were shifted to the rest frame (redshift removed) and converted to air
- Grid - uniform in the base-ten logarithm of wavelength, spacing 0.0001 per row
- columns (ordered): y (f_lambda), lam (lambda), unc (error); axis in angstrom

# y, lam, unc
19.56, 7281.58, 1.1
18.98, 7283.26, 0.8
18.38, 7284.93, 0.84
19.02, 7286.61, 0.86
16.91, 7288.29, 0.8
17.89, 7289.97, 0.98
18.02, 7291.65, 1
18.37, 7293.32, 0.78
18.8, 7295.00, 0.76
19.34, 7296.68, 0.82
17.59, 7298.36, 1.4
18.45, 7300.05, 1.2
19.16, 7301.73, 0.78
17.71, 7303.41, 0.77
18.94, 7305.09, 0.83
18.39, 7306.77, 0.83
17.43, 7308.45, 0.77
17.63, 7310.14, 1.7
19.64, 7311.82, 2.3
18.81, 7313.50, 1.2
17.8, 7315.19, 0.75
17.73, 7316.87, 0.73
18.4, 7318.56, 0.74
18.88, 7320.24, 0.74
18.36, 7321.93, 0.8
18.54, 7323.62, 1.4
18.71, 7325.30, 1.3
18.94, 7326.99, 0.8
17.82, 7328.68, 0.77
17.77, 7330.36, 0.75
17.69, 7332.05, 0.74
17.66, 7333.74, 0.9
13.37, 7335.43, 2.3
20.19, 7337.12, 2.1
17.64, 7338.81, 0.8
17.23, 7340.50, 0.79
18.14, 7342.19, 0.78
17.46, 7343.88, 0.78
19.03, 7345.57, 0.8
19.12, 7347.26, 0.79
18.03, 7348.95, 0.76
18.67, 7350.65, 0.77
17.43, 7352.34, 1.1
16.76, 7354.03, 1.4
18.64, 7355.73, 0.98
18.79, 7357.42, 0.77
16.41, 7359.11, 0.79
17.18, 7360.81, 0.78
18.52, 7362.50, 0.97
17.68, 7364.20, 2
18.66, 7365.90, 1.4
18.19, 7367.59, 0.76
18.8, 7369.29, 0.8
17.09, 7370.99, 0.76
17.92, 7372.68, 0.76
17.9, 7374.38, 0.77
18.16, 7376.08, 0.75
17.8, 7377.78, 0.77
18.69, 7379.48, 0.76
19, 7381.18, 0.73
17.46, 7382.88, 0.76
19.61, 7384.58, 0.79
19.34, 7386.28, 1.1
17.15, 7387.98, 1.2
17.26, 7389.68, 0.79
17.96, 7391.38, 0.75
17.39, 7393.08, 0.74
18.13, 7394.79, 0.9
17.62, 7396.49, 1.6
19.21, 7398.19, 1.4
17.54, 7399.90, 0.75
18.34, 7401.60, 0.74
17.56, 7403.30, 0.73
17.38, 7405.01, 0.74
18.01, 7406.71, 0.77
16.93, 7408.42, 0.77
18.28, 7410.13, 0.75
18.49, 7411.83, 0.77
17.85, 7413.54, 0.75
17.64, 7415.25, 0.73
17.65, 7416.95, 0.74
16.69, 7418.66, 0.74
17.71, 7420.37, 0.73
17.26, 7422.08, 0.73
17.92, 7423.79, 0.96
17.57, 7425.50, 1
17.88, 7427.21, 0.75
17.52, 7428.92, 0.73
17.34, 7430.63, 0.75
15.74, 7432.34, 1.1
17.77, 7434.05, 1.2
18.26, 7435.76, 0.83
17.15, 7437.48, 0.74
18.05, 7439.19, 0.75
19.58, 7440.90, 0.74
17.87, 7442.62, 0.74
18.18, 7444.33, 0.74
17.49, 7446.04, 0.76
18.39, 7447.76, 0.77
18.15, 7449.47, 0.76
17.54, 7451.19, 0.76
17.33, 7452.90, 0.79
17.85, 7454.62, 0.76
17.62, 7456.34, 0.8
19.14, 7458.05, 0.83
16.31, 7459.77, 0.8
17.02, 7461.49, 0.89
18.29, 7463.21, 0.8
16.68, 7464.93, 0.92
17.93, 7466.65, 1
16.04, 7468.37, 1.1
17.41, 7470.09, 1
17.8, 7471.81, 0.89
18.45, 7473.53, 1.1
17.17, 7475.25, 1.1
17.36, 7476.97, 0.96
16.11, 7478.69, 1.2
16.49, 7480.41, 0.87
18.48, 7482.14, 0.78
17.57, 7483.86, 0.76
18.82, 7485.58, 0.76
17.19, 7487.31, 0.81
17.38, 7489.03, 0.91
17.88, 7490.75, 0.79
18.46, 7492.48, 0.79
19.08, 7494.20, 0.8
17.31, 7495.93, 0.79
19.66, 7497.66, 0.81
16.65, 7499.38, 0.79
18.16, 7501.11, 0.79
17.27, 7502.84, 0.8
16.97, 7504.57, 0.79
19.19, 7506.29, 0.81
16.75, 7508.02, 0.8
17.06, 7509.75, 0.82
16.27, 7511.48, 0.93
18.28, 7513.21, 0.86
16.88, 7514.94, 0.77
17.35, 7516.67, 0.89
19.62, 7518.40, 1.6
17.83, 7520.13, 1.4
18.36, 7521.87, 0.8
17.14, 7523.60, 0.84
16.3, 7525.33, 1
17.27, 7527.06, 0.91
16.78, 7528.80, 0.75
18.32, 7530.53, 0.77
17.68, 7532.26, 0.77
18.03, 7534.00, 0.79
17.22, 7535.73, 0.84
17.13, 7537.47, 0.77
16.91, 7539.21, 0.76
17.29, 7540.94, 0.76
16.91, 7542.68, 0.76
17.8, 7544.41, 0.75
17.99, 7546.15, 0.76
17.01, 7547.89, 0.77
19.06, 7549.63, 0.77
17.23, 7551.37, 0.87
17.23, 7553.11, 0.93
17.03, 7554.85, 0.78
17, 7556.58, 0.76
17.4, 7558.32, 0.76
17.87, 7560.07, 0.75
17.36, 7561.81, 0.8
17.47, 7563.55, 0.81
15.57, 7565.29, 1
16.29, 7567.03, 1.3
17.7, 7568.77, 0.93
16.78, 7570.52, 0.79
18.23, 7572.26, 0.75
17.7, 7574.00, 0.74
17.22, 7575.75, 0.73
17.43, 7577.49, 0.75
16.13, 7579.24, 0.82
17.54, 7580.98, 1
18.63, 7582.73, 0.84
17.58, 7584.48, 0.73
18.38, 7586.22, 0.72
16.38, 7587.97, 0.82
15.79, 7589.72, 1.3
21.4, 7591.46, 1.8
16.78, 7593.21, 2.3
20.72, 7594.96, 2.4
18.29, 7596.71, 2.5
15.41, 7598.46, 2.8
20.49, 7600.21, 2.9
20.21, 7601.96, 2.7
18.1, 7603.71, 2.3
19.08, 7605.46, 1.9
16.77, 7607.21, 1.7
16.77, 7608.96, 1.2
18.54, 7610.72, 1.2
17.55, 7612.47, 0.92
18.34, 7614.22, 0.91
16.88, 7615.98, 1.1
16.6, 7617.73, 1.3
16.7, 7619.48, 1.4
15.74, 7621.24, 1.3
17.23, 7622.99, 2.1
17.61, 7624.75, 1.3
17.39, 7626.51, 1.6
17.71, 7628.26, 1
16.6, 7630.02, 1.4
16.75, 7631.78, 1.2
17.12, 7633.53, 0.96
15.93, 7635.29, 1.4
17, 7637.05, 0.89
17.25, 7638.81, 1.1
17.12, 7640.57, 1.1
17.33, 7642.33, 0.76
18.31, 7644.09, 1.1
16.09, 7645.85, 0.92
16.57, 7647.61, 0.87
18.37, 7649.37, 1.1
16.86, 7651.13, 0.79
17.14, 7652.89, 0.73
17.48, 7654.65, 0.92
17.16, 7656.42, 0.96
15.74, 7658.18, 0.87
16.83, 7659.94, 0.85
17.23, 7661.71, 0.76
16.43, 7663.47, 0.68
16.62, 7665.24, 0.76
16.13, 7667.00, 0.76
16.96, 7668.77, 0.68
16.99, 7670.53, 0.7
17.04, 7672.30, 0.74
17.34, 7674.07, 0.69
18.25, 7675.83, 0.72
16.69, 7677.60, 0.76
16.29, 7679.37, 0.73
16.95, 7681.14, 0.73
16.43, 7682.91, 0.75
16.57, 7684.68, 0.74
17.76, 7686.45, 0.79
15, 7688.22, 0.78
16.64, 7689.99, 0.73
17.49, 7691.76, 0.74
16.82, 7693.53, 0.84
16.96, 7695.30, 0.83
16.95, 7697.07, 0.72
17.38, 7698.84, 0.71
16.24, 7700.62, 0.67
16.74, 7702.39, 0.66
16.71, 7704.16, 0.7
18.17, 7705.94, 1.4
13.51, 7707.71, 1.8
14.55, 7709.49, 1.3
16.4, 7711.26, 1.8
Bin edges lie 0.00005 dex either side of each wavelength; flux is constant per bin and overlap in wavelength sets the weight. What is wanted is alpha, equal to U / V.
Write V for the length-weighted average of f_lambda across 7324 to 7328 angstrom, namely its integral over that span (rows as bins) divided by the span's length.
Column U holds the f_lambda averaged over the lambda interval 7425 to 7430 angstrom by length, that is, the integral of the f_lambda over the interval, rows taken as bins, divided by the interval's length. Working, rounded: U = 17.7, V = 18.8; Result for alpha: 0.941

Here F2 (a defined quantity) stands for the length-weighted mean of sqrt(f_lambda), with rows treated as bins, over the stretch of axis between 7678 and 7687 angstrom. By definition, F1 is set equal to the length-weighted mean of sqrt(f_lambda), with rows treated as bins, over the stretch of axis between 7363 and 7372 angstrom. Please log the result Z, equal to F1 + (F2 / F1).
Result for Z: 5.21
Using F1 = 4.25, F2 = 4.09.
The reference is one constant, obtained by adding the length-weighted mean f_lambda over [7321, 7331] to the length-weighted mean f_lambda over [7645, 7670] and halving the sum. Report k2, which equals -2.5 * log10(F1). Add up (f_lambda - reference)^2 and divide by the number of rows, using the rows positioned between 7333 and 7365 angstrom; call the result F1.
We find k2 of -0.7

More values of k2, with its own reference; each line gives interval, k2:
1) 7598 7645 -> -0.4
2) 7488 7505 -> 0.1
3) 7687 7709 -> -1.0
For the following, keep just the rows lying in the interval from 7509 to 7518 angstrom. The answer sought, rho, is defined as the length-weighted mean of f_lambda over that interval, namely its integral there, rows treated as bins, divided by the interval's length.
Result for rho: 17.3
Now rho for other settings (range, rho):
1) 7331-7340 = 17.3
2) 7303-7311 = 18.0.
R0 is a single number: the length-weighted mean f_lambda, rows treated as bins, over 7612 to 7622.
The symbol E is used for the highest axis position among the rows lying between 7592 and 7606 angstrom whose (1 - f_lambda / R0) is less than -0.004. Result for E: 7605.46 angstrom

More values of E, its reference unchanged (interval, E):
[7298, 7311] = 7310.14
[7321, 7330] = 7328.68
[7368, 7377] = 7376.08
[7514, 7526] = 7523.60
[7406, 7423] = 7422.08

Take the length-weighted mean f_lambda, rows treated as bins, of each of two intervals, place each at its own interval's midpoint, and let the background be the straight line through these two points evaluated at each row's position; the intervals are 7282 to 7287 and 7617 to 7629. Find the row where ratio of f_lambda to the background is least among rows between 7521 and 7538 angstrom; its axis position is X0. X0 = 7525.33 angstrom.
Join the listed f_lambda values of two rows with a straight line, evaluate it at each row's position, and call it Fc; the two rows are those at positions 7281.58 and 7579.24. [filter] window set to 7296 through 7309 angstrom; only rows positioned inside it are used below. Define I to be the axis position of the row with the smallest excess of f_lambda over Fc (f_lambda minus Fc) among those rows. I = 7308.45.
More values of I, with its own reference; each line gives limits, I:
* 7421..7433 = 7432.34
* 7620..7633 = 7621.24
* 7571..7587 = 7579.24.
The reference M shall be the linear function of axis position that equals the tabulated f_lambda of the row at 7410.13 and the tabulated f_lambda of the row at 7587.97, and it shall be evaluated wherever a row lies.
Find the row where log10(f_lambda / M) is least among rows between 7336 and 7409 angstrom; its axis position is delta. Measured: 7359.11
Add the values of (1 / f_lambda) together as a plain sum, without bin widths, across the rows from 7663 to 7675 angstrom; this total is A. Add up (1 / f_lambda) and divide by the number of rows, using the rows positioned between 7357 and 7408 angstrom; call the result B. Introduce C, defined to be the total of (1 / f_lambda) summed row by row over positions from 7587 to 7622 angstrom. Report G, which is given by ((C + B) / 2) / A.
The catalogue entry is 1.42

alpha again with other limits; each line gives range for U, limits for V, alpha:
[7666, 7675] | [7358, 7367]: 0.953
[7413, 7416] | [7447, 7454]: 0.993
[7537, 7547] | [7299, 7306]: 0.936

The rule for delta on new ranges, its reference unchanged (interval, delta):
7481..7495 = 7487.31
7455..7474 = 7468.37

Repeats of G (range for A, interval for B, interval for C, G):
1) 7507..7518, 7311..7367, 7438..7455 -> 0.87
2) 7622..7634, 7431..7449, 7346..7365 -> 0.82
